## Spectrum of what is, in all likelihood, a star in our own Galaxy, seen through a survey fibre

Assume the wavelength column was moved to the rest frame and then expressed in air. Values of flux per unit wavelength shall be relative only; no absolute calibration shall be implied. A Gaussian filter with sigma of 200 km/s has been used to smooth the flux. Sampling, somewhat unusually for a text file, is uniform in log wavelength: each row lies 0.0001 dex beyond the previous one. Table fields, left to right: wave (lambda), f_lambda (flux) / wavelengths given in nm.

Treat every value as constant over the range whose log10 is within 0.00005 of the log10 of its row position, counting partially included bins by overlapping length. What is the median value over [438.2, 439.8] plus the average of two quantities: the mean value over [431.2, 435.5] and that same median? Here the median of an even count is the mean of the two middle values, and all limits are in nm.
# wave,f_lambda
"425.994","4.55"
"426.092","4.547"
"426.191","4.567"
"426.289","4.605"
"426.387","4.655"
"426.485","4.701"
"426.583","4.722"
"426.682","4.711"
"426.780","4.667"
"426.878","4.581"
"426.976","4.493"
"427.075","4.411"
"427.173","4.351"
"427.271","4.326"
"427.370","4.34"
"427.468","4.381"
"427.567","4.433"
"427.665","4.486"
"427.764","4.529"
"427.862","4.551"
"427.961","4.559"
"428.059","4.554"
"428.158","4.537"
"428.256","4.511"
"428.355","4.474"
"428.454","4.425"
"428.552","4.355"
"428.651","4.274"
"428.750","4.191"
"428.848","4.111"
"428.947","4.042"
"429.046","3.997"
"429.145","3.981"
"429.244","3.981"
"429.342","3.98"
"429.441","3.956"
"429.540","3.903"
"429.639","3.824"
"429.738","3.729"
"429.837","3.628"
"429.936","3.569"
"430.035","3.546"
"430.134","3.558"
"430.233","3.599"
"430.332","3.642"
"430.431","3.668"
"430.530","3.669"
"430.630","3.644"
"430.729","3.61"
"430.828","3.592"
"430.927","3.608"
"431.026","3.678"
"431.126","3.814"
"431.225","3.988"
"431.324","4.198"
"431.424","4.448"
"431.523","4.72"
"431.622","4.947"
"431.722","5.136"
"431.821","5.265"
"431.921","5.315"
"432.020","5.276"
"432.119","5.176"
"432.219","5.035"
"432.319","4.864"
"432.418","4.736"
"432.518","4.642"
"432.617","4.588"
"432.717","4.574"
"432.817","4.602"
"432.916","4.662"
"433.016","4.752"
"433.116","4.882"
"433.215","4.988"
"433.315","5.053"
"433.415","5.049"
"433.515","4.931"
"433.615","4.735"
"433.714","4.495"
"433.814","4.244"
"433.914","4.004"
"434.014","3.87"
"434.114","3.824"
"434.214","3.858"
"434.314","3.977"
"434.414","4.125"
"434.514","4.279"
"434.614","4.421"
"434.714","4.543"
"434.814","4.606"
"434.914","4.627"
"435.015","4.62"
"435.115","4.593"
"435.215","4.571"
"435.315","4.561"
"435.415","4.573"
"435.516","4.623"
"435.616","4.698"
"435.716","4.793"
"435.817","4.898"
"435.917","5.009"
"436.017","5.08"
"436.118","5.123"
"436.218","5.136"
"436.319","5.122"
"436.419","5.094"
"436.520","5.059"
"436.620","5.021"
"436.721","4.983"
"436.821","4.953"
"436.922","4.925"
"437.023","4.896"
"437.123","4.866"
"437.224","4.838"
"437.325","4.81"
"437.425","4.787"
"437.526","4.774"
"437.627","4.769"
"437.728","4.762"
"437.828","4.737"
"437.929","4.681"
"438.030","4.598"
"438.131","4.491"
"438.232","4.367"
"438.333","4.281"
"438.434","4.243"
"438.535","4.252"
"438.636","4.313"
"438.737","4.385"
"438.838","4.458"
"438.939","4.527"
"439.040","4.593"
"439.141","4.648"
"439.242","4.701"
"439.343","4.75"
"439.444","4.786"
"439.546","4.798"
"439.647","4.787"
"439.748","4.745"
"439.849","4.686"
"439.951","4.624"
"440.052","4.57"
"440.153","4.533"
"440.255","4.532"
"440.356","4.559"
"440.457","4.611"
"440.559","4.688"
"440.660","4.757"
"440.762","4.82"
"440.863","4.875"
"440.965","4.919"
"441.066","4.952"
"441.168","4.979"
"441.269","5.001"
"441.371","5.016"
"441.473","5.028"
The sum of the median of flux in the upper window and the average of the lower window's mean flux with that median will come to 9.15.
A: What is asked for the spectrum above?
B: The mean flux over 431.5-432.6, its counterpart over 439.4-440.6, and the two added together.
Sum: 9.7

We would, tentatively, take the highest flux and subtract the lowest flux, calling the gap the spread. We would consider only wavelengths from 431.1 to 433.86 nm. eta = 1.5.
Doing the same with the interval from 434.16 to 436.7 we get 1.3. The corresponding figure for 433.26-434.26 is 1.2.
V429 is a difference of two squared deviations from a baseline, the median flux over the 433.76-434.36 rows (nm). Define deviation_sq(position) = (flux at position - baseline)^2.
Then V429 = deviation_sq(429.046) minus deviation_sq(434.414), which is -0.04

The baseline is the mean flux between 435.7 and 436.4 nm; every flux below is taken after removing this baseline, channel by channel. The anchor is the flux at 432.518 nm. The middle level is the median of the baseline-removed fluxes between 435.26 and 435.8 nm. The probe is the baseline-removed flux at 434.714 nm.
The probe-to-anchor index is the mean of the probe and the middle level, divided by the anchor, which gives 1.15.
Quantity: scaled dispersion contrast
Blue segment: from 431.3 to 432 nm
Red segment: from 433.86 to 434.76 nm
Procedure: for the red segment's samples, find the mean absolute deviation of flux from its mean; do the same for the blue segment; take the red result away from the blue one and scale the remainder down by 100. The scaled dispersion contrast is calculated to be 0.0013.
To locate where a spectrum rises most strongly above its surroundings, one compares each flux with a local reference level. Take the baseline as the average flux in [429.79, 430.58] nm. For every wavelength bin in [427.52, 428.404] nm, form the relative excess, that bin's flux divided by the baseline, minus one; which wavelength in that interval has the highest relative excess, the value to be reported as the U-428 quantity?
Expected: 427.961 nm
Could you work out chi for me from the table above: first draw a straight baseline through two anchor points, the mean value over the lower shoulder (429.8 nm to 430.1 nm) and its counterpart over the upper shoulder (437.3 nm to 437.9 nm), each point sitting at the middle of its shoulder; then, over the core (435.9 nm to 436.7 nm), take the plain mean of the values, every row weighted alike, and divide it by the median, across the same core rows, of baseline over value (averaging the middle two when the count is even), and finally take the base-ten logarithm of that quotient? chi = 0.753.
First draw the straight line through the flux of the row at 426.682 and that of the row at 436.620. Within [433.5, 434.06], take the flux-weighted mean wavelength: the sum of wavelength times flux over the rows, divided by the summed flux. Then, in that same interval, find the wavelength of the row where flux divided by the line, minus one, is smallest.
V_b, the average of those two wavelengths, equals 433.88 nm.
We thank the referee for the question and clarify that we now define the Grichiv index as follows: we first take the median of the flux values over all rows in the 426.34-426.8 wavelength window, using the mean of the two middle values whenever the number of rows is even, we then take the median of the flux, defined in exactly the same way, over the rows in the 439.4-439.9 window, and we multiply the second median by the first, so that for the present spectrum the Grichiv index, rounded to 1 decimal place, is 22.5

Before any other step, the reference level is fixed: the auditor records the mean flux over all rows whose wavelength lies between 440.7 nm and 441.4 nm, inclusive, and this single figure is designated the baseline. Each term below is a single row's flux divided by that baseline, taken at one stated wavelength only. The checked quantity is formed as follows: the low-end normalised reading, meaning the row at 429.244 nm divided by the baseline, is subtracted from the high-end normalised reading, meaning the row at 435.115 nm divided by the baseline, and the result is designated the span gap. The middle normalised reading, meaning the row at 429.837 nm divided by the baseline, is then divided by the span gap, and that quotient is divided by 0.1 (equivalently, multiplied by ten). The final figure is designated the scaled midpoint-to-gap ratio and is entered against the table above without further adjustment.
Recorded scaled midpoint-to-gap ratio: 59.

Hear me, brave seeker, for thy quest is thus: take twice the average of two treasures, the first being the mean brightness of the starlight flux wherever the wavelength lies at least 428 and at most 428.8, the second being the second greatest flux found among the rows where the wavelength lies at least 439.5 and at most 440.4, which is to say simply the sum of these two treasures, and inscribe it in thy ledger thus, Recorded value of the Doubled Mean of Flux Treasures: 9.2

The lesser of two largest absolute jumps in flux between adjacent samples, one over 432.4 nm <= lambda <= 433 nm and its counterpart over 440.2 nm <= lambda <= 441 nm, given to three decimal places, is 0.077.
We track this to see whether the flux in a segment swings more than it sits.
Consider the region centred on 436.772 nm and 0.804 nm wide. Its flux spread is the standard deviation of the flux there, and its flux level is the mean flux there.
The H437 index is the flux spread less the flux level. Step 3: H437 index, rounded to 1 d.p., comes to -4.9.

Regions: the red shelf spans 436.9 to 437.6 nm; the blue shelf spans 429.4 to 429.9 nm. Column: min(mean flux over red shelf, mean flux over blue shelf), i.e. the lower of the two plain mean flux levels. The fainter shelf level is 3.8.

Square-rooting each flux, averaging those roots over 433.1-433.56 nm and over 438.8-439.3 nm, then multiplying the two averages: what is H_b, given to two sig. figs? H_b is 4.8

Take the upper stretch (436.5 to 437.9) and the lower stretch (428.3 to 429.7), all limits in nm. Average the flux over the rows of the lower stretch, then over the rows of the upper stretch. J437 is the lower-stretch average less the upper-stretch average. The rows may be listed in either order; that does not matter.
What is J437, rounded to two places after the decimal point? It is -0.76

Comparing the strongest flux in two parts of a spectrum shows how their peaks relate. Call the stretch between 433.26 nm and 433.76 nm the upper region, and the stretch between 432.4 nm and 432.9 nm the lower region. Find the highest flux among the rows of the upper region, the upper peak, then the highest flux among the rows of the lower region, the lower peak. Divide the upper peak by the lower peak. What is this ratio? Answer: 1.07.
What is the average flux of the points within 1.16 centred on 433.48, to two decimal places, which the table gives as 4.64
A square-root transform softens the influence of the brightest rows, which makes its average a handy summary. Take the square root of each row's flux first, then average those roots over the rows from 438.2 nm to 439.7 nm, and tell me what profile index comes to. 2.13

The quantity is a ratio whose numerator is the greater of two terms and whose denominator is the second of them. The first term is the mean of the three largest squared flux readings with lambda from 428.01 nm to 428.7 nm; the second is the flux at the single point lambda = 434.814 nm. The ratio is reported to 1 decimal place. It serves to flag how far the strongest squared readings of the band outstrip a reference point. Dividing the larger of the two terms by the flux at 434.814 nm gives 4.5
